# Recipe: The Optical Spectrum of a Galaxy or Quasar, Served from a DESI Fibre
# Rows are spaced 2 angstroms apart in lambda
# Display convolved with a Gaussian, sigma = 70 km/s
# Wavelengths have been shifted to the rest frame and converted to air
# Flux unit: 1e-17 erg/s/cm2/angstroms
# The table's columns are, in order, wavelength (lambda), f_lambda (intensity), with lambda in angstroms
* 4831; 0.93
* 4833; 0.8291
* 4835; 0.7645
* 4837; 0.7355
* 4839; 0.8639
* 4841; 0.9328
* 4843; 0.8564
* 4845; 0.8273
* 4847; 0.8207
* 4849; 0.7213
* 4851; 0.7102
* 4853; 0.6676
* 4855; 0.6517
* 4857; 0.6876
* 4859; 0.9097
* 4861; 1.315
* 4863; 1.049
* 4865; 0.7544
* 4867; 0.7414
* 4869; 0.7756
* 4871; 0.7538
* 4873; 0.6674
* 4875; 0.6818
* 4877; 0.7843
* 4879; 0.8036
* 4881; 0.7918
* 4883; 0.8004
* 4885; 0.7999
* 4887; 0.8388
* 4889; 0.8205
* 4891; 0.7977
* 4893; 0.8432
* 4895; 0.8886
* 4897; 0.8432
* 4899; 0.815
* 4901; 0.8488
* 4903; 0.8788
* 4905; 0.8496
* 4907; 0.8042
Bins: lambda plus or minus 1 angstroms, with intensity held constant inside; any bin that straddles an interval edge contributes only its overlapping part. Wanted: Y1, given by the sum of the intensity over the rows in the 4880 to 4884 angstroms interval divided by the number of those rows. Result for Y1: 0.80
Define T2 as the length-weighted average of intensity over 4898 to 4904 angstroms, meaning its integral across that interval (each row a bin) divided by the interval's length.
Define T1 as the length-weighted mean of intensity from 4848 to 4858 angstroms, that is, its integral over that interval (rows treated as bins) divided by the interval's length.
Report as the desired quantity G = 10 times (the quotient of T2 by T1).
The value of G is 12.3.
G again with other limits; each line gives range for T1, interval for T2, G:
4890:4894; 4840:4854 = 9.6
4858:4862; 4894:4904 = 7.7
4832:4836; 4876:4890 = 10.1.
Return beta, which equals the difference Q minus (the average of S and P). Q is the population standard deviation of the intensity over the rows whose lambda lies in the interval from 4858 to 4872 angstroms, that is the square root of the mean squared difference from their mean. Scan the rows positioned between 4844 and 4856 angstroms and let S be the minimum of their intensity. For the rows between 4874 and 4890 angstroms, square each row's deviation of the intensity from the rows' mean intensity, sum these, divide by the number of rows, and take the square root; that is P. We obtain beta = -0.15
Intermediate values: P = 0.04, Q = 0.199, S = 0.6517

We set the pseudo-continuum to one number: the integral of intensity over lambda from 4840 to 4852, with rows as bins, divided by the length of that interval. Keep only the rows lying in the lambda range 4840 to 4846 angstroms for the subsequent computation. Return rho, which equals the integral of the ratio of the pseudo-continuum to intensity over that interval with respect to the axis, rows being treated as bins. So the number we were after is 6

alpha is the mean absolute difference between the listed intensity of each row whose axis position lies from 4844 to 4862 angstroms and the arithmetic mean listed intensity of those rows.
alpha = 0.14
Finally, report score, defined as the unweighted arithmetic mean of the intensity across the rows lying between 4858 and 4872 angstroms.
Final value 0.90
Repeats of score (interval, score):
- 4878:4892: 0.81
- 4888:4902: 0.84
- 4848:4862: 0.81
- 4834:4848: 0.83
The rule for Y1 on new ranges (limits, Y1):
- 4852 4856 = 0.66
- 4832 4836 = 0.80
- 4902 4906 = 0.86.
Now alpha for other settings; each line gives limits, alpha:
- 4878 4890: 0.01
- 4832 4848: 0.04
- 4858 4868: 0.18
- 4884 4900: 0.02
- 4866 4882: 0.04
